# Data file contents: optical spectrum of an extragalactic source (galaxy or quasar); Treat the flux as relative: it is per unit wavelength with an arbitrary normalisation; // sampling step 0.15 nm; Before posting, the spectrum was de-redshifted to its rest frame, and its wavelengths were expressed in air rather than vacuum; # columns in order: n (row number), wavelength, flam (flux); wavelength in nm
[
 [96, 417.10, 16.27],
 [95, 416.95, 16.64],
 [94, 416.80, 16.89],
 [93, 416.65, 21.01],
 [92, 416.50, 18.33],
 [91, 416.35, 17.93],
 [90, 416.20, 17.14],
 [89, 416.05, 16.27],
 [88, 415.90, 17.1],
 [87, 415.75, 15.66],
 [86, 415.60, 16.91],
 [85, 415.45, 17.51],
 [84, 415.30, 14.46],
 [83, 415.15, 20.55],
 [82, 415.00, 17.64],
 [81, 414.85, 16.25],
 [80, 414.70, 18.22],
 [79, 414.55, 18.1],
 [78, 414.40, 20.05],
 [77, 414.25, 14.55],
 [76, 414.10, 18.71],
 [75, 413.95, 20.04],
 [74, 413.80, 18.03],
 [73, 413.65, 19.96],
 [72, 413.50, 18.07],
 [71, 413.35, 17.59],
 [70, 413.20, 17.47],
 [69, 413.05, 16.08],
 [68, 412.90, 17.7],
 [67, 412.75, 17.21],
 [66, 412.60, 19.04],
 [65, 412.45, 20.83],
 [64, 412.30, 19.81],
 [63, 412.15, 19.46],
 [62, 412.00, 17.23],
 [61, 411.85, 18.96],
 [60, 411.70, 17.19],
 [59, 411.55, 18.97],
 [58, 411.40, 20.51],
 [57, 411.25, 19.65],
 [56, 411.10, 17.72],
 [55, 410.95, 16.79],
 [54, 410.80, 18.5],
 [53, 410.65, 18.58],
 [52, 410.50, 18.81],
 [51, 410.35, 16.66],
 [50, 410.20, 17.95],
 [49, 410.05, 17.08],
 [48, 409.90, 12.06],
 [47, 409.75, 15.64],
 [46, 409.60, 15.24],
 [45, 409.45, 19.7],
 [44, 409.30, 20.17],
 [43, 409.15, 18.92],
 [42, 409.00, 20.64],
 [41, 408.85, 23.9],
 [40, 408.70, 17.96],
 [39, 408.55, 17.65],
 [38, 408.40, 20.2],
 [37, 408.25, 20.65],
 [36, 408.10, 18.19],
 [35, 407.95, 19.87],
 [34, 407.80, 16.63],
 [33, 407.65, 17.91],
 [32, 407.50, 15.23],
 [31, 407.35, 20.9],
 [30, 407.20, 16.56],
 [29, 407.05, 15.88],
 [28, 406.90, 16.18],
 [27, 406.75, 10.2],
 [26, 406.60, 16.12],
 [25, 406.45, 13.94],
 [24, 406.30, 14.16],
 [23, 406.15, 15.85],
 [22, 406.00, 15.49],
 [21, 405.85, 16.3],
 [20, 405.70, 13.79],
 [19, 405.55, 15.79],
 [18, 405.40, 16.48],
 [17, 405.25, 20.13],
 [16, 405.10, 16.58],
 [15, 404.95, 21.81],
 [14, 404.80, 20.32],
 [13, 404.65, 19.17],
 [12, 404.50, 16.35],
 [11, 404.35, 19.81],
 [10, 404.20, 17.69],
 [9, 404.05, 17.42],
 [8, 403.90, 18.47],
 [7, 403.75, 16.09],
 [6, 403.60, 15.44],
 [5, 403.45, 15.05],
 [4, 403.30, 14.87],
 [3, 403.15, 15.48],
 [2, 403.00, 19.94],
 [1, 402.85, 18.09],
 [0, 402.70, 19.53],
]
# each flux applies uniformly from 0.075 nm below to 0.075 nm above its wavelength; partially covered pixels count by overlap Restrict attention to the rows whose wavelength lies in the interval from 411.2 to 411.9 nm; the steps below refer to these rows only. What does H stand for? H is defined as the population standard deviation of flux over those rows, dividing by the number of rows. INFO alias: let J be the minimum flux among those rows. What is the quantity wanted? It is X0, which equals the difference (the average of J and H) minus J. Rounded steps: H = 1.1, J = 17.19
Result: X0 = -8.0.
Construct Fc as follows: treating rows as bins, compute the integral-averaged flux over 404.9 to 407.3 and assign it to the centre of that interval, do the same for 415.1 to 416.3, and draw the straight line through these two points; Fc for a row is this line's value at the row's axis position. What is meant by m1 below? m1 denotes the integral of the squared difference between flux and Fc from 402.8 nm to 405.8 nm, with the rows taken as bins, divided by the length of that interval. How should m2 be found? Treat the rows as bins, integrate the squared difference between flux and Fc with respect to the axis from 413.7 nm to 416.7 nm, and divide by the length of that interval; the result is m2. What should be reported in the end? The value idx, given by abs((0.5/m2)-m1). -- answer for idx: 7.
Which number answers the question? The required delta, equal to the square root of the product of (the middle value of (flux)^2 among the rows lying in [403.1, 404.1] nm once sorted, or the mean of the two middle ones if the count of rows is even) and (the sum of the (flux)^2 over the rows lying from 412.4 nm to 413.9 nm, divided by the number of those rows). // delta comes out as 282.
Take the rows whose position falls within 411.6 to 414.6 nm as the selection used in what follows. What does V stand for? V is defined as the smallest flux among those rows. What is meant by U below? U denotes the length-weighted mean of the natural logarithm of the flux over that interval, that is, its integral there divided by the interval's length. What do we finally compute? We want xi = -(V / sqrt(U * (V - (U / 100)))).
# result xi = -2.24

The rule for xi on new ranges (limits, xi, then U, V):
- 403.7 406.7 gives -2.21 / 2.83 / 13.79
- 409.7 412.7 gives -2.05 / 2.89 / 12.06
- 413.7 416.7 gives -2.25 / 2.87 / 14.46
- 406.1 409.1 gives -1.90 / 2.84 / 10.2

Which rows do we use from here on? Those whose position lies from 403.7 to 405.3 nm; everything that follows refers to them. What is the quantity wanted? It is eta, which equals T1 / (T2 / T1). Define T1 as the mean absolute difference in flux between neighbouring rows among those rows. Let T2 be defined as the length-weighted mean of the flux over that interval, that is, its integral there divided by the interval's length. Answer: 0.30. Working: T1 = 2.4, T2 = 18.5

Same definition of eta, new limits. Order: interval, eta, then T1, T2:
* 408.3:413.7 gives 0.16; 1.7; 18.3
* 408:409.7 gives 0.27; 2.3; 19.3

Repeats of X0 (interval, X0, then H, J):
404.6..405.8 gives -5.6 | 2.6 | 13.79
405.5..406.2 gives -6.5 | 0.9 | 13.79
